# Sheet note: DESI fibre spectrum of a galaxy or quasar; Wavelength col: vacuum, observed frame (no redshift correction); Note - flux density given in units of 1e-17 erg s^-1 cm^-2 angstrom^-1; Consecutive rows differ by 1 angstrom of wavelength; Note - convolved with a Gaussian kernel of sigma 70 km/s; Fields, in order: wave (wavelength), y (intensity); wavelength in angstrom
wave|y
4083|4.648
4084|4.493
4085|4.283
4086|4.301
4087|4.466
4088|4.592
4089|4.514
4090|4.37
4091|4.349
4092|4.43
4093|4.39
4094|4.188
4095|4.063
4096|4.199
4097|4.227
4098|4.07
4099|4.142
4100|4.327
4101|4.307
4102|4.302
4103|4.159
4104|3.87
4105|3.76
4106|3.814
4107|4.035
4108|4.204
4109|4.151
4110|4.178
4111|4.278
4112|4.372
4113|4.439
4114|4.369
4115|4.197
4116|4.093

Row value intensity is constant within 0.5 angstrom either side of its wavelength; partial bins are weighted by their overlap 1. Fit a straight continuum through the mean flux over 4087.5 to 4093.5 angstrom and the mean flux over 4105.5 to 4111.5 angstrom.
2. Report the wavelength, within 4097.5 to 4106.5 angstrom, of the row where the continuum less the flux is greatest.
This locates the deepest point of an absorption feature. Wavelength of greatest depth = 4105 angstrom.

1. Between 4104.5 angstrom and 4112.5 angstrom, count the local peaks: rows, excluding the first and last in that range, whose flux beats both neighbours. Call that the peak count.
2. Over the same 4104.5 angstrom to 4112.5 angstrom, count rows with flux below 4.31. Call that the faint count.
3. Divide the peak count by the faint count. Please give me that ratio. 0.14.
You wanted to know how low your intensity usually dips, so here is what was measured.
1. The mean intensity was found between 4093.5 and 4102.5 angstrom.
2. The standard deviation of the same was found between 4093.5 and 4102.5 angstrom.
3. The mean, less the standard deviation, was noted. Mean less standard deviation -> 4.1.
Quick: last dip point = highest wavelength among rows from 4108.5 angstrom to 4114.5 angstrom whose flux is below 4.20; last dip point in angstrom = 4110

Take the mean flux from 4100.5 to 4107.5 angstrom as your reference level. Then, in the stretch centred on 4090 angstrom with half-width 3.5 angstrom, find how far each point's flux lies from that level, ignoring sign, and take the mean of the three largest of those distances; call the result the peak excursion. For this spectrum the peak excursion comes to 0.49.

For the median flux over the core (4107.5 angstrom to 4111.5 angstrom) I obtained 4.19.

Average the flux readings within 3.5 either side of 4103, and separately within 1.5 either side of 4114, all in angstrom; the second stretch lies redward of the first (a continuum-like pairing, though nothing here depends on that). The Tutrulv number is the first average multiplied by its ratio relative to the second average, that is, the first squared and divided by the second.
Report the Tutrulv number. 3.83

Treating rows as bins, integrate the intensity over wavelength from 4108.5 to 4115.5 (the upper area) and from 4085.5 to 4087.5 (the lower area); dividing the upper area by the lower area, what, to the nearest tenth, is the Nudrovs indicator 3.4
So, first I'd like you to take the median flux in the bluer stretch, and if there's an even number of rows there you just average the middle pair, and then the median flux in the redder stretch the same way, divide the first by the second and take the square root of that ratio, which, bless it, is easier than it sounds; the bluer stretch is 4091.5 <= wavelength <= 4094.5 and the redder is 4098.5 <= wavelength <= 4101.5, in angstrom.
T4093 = 1.01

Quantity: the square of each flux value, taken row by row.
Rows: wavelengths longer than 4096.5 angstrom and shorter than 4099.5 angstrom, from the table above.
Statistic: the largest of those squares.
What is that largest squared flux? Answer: 17.9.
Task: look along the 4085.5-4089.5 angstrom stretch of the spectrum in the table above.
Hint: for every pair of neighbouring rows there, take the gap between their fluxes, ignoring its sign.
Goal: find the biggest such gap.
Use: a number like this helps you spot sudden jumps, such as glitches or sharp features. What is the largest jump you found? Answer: 0.165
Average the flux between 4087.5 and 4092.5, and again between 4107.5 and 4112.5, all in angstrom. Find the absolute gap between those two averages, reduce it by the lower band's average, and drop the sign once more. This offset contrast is 4.24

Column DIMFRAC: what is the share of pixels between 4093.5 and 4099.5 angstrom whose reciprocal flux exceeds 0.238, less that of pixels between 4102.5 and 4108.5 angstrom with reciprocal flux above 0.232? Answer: -0.2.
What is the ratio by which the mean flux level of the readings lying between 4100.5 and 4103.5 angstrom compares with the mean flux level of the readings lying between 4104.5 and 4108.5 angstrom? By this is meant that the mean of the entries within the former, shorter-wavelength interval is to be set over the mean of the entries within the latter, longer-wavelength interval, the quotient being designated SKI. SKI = 1.08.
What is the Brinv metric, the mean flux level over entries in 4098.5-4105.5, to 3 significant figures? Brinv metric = 4.12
